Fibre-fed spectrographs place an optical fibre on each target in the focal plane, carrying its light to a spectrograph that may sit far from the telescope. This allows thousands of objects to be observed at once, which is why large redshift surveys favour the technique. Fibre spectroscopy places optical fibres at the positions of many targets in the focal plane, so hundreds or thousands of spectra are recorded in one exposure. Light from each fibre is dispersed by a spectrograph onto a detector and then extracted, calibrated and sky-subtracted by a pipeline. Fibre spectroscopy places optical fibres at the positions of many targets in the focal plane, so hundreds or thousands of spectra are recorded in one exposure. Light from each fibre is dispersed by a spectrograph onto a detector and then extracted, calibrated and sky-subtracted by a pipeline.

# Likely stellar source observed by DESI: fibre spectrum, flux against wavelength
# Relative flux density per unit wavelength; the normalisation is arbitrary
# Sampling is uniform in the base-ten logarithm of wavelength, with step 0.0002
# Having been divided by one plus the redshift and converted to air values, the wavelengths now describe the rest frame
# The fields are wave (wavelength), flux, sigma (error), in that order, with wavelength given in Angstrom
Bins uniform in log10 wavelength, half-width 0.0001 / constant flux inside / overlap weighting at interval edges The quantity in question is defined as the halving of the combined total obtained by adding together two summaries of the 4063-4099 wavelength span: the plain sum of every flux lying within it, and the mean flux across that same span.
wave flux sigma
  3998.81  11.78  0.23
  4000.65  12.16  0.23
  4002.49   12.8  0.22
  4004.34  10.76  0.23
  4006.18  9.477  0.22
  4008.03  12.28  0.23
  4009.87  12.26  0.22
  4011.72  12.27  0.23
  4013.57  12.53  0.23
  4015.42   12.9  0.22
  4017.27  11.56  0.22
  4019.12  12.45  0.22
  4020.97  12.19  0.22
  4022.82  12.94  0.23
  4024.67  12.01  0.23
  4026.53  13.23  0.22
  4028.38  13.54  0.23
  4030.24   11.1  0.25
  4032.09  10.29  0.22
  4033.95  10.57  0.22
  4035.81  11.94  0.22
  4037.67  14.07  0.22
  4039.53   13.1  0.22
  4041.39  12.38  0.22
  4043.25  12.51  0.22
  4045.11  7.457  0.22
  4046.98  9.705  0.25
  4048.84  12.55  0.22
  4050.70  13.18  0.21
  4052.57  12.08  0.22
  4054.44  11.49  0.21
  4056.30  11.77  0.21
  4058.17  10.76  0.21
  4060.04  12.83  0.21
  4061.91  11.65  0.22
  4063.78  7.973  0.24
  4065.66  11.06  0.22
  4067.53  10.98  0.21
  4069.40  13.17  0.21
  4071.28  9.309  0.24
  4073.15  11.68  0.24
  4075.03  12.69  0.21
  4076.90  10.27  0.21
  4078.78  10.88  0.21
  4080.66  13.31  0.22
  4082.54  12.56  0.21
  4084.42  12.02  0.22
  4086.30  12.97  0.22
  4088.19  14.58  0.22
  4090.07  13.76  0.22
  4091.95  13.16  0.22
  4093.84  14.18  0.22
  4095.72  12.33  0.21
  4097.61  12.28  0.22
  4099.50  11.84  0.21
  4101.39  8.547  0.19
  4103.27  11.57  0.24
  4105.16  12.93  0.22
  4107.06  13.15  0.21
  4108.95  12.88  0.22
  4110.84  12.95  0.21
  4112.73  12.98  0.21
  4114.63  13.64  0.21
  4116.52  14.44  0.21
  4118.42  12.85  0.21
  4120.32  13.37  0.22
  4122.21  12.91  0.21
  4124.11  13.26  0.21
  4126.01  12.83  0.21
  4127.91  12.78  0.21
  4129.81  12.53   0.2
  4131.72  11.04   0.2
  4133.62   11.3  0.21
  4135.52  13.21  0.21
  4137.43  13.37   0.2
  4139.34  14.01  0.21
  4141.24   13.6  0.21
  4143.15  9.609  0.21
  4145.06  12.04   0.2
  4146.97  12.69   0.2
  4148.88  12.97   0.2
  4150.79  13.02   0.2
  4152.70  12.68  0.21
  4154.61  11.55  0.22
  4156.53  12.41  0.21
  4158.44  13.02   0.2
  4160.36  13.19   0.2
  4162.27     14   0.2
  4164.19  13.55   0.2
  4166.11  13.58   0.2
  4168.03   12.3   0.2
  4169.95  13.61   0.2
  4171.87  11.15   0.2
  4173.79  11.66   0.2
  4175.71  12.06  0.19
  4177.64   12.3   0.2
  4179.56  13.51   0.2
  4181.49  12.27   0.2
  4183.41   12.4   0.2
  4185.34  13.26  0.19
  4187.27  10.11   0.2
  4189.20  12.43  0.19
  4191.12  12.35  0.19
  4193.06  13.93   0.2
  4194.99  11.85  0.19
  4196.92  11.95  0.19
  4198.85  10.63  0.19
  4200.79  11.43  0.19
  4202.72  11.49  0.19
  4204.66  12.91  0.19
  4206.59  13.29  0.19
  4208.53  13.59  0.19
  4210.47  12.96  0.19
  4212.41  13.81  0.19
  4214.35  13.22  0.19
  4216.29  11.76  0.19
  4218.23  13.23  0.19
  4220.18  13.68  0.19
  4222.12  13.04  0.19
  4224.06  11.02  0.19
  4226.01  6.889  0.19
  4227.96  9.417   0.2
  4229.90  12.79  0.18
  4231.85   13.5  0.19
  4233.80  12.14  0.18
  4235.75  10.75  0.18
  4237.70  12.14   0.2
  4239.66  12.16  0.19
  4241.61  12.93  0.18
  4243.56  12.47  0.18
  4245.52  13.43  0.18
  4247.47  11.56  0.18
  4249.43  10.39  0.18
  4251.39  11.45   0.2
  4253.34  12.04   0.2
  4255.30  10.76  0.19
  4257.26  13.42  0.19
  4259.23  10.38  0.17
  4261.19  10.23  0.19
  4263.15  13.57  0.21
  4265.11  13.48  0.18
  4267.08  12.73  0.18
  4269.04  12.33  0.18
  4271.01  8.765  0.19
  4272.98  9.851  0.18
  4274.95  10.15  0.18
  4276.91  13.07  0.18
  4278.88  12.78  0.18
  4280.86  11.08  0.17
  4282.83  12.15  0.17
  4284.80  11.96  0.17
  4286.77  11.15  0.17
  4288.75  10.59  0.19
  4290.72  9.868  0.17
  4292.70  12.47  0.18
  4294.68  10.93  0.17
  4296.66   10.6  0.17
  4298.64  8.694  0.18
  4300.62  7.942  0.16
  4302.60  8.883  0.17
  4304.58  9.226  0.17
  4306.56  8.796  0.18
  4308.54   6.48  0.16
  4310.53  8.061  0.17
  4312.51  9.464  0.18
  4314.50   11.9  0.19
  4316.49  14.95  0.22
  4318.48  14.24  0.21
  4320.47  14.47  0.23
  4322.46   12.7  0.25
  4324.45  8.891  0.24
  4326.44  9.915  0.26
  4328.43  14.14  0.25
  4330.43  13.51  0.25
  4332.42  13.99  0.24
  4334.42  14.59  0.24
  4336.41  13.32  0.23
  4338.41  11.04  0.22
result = 121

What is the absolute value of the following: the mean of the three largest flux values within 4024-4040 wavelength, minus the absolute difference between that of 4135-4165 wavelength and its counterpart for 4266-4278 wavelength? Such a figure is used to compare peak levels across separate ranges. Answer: 12.5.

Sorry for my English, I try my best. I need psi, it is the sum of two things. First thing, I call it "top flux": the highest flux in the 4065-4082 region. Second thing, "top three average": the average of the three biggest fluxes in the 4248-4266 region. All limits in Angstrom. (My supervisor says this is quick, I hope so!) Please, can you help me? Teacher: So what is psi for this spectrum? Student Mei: 26.8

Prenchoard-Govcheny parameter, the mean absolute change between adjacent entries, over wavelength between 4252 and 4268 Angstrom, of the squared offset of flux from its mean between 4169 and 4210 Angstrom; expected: 1.5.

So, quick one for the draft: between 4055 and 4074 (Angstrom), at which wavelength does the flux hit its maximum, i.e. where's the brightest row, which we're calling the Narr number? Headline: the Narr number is 4069.40 Angstrom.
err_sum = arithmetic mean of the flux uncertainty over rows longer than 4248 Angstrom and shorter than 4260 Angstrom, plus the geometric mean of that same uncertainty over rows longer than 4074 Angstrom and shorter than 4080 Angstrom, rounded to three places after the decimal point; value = 0.398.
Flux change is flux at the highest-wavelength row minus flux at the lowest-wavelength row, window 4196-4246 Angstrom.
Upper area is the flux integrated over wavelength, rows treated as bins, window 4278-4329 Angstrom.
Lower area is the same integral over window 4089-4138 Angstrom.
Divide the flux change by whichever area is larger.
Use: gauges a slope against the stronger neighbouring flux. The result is 0.0024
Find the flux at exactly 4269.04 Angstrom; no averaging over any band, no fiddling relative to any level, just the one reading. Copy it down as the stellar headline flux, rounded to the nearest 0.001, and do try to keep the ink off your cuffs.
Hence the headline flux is 12.330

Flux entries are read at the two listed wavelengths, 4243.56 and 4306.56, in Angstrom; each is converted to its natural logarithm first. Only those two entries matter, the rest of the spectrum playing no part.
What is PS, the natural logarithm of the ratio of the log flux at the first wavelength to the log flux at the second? 0.15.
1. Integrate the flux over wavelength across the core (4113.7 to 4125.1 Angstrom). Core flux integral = 153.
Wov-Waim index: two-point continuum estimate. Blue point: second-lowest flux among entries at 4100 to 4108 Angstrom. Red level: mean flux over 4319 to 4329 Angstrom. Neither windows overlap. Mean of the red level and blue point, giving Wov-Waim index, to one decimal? 11.8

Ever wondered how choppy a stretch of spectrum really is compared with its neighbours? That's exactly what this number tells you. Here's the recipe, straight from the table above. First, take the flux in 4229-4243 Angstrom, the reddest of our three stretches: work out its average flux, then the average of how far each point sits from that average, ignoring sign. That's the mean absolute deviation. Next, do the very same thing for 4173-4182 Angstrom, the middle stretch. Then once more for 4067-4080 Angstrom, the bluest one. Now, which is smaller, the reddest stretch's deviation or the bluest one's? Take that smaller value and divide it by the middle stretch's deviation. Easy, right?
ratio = 1.4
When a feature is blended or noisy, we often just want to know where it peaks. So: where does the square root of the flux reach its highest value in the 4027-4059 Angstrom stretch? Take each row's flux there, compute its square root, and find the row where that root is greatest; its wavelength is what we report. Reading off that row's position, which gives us 4037.67 Angstrom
